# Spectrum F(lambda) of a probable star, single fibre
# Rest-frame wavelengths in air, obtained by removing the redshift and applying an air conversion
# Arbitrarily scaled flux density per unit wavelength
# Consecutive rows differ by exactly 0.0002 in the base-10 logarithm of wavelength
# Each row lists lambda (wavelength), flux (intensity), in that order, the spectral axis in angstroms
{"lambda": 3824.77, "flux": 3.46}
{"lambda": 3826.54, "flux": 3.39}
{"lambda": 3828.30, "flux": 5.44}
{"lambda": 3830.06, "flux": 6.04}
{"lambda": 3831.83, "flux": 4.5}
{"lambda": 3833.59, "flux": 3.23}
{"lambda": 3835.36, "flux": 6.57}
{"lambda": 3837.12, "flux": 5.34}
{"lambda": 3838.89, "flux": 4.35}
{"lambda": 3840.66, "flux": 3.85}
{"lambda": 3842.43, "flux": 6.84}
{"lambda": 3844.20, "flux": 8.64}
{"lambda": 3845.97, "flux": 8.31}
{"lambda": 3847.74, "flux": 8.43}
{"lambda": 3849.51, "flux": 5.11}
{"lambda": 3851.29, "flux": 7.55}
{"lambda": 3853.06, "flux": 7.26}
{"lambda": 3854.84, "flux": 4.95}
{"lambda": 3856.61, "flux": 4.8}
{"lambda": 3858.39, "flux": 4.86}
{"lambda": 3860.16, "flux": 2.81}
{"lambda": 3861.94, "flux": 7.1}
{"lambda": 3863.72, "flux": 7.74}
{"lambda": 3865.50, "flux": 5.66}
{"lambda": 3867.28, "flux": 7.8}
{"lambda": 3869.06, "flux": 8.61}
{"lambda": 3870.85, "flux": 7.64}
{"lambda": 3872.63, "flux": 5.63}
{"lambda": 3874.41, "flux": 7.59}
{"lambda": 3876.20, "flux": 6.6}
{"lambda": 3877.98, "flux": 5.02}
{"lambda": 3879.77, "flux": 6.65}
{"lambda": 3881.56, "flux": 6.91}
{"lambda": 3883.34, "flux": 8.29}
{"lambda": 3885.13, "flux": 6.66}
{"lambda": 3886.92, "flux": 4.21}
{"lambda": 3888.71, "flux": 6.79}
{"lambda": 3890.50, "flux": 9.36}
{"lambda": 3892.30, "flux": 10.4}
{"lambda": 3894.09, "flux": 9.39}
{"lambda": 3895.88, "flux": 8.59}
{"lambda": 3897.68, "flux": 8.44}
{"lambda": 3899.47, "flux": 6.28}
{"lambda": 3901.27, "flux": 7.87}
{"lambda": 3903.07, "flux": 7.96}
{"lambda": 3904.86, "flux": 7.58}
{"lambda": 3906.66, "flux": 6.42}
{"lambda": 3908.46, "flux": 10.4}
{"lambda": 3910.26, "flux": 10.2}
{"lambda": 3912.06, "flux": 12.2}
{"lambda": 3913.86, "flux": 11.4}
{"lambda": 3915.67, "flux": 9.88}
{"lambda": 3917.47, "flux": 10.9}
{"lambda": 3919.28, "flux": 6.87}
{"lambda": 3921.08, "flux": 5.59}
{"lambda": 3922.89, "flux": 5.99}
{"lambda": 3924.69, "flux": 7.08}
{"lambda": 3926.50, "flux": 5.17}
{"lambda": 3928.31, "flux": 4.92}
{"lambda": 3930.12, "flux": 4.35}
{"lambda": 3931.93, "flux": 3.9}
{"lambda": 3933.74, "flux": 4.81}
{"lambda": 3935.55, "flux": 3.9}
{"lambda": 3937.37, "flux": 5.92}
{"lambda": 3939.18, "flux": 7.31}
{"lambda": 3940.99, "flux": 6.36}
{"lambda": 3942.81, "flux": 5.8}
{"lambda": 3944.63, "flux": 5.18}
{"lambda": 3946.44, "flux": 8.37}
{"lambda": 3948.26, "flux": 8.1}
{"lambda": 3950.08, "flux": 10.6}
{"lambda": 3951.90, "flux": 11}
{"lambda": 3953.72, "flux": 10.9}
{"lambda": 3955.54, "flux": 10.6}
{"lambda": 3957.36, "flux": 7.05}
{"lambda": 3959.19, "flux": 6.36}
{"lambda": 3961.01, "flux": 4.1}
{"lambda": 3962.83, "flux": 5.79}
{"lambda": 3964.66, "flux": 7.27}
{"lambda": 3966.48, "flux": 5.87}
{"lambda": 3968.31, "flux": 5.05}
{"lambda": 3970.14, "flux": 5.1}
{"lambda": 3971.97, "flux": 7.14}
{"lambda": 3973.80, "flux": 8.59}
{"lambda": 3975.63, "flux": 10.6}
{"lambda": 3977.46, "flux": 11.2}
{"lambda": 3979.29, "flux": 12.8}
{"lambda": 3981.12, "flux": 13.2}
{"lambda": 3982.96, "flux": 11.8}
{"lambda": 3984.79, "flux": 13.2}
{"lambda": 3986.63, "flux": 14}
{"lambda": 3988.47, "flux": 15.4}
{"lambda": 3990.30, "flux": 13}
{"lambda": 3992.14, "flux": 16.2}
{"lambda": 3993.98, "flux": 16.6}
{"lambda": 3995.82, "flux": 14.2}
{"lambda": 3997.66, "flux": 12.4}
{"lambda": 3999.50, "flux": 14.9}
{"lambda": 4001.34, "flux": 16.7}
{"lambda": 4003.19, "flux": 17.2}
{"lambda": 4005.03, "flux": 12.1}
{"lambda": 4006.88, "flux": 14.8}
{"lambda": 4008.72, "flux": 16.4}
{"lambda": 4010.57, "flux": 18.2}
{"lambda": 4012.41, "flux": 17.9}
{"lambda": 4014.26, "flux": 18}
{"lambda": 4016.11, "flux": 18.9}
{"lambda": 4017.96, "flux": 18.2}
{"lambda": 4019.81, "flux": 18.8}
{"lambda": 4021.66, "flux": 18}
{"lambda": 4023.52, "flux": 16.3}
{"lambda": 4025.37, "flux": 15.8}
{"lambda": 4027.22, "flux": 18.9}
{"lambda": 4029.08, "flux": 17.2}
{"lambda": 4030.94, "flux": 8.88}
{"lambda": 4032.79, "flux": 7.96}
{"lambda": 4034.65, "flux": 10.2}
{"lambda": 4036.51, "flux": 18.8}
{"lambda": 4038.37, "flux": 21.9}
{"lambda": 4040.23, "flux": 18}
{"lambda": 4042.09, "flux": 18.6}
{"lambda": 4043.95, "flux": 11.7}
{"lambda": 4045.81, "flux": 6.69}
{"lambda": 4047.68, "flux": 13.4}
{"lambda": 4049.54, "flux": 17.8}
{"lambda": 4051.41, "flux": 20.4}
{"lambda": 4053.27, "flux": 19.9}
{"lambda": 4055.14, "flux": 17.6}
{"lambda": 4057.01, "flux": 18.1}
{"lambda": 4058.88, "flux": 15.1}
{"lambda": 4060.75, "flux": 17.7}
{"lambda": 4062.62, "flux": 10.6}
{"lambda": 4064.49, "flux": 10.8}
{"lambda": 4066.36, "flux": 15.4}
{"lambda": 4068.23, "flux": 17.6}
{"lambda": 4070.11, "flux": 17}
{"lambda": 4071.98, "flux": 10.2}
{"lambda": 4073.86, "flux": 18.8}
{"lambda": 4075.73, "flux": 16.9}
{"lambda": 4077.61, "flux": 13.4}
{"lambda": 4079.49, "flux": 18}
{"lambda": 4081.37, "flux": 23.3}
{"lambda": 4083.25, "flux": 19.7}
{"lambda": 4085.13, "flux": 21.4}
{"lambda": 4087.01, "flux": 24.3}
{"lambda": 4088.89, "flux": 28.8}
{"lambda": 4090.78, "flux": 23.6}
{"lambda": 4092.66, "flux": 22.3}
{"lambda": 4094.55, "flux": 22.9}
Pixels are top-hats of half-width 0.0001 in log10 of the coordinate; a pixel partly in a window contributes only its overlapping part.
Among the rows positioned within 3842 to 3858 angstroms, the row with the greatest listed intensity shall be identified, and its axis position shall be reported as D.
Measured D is 3844.20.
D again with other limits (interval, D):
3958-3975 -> 3973.80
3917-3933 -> 3917.47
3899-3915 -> 3912.06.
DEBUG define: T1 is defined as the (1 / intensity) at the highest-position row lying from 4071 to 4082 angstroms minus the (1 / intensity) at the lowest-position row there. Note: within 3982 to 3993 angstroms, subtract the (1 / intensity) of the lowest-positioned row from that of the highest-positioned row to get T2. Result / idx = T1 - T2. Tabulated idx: -0.032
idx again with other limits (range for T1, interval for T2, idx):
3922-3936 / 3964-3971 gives 0.031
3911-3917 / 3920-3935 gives -0.010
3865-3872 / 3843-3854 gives -0.068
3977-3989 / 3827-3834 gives -0.150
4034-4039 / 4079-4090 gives -0.032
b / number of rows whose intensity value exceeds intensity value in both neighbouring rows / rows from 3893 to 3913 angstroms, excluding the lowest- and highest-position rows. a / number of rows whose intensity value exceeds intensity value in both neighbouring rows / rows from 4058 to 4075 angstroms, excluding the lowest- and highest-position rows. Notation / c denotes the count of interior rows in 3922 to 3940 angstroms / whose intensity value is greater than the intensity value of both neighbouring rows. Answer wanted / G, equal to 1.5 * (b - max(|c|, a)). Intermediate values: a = 2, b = 2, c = 2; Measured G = 0.0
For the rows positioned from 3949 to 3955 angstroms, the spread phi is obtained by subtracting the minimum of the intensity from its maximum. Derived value 0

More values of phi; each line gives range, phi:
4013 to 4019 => 1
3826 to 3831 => 3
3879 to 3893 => 6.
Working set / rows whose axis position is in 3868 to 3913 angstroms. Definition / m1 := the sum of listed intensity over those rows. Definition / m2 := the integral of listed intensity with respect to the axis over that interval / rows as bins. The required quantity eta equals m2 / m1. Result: 1.802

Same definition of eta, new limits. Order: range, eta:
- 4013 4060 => 1.882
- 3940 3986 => 1.848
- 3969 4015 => 1.833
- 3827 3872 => 1.792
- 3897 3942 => 1.797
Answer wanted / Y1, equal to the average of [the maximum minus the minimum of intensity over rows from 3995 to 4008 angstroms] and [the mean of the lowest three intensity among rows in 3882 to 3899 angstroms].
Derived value 5.5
